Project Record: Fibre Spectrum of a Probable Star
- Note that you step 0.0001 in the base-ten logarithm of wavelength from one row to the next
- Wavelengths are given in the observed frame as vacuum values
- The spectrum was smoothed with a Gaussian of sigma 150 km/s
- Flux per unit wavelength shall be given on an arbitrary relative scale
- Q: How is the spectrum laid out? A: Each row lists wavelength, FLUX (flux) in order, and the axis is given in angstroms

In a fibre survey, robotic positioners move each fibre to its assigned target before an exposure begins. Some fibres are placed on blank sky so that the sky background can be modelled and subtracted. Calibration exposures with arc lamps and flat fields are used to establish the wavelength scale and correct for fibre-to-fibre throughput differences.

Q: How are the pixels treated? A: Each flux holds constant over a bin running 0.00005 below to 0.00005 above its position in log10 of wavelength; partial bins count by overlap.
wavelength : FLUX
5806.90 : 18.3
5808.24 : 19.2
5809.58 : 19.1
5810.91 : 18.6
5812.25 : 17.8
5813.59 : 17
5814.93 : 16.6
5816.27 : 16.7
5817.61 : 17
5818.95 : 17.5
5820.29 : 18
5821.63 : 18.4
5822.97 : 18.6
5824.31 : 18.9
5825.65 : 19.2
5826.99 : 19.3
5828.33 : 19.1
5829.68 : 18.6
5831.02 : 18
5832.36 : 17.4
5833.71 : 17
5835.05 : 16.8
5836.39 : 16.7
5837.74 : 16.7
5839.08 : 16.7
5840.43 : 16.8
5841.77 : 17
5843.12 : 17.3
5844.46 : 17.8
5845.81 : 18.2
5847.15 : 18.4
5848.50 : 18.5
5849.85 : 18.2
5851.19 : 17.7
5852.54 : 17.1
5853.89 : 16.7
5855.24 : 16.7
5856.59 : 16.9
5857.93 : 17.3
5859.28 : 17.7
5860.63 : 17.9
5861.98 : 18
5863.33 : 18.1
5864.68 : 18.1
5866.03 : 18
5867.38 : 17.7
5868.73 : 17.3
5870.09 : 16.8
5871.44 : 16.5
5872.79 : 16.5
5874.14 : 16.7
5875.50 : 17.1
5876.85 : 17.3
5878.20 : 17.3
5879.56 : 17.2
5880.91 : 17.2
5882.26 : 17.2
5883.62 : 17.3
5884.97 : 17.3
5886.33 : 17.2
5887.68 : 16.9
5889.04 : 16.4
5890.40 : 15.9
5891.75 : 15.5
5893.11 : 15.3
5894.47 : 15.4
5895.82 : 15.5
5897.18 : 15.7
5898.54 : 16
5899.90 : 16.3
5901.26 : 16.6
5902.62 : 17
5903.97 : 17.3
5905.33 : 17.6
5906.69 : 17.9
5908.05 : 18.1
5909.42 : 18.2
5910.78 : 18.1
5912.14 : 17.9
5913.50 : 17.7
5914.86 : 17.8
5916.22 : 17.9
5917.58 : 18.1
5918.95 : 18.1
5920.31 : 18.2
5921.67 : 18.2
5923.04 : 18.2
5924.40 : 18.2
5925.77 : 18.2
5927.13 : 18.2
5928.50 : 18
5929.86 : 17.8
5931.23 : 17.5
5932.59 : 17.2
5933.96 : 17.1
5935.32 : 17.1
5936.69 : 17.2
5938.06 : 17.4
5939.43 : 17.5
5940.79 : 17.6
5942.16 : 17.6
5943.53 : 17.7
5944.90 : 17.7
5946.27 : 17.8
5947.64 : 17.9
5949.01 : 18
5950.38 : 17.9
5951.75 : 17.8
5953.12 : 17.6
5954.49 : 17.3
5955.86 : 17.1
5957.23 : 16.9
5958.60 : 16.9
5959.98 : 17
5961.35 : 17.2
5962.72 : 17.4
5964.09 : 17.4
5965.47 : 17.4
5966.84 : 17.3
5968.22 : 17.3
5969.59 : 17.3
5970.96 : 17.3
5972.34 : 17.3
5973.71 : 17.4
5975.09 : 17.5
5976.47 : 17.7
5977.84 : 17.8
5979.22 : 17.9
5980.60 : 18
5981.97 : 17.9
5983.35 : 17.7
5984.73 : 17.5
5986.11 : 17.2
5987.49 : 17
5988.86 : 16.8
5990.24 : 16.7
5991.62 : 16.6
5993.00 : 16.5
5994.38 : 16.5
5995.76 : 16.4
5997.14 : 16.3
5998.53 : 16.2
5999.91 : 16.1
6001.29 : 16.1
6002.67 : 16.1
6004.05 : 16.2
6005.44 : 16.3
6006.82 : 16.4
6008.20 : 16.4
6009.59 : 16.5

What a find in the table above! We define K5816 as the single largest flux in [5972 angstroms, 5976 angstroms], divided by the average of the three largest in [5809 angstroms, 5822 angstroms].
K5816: 0.94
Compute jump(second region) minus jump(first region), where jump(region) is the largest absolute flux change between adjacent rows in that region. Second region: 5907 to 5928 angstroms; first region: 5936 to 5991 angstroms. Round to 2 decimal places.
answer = -0.10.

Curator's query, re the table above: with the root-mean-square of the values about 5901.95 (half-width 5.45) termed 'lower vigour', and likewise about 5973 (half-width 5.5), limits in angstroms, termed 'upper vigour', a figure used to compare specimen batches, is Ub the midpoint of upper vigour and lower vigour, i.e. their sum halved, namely 17.1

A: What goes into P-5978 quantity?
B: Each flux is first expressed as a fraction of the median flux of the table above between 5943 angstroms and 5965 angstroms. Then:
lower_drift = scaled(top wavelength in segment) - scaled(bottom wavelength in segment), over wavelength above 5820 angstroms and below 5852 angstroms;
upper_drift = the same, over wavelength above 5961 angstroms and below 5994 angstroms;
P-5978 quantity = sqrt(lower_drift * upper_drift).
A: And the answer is 0.026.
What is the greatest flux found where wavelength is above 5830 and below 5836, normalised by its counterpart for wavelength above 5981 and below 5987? 1.01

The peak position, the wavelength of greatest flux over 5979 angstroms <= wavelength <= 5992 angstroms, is 5980.60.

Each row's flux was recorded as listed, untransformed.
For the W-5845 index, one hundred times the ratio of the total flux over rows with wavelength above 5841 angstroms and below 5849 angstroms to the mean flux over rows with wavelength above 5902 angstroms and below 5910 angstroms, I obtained 606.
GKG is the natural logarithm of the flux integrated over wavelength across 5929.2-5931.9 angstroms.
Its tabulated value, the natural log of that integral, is 3.9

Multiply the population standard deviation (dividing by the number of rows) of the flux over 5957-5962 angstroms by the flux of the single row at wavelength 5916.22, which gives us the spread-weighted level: 2.2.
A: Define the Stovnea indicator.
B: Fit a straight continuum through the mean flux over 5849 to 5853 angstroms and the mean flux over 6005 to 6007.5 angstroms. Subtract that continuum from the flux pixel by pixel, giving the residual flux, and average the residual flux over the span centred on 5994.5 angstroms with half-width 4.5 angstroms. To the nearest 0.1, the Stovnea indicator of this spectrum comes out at 0.0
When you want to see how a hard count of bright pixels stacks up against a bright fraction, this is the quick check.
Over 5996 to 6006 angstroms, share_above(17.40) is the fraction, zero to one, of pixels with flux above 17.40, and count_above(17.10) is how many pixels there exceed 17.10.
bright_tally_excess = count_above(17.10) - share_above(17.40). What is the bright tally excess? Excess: 0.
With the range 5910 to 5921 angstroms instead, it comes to 7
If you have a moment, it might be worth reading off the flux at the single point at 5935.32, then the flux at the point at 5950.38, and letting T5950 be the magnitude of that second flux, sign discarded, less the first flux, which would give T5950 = 0.80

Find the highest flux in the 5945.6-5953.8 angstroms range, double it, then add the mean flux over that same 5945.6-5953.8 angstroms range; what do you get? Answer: 53.8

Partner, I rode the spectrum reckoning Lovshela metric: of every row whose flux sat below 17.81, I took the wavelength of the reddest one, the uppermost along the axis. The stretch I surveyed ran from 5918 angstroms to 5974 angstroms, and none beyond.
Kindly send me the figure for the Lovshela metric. 5973.71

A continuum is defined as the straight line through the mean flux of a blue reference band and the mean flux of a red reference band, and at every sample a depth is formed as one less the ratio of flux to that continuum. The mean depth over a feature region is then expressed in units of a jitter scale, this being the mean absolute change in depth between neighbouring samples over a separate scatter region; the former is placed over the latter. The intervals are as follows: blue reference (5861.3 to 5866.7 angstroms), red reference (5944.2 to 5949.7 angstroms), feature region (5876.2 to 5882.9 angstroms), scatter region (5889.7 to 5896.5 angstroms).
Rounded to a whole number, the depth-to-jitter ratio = 4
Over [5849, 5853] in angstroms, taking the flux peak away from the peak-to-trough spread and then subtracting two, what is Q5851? -19.1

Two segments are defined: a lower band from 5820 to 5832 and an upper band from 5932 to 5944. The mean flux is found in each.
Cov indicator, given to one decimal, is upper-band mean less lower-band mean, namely -1.3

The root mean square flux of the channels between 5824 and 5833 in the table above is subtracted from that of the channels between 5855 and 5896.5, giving -1.7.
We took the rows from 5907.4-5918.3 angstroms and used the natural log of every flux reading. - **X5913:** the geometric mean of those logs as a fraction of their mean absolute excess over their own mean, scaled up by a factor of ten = 3460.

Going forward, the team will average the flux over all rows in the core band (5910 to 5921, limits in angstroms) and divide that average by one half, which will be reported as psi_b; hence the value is 36.0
